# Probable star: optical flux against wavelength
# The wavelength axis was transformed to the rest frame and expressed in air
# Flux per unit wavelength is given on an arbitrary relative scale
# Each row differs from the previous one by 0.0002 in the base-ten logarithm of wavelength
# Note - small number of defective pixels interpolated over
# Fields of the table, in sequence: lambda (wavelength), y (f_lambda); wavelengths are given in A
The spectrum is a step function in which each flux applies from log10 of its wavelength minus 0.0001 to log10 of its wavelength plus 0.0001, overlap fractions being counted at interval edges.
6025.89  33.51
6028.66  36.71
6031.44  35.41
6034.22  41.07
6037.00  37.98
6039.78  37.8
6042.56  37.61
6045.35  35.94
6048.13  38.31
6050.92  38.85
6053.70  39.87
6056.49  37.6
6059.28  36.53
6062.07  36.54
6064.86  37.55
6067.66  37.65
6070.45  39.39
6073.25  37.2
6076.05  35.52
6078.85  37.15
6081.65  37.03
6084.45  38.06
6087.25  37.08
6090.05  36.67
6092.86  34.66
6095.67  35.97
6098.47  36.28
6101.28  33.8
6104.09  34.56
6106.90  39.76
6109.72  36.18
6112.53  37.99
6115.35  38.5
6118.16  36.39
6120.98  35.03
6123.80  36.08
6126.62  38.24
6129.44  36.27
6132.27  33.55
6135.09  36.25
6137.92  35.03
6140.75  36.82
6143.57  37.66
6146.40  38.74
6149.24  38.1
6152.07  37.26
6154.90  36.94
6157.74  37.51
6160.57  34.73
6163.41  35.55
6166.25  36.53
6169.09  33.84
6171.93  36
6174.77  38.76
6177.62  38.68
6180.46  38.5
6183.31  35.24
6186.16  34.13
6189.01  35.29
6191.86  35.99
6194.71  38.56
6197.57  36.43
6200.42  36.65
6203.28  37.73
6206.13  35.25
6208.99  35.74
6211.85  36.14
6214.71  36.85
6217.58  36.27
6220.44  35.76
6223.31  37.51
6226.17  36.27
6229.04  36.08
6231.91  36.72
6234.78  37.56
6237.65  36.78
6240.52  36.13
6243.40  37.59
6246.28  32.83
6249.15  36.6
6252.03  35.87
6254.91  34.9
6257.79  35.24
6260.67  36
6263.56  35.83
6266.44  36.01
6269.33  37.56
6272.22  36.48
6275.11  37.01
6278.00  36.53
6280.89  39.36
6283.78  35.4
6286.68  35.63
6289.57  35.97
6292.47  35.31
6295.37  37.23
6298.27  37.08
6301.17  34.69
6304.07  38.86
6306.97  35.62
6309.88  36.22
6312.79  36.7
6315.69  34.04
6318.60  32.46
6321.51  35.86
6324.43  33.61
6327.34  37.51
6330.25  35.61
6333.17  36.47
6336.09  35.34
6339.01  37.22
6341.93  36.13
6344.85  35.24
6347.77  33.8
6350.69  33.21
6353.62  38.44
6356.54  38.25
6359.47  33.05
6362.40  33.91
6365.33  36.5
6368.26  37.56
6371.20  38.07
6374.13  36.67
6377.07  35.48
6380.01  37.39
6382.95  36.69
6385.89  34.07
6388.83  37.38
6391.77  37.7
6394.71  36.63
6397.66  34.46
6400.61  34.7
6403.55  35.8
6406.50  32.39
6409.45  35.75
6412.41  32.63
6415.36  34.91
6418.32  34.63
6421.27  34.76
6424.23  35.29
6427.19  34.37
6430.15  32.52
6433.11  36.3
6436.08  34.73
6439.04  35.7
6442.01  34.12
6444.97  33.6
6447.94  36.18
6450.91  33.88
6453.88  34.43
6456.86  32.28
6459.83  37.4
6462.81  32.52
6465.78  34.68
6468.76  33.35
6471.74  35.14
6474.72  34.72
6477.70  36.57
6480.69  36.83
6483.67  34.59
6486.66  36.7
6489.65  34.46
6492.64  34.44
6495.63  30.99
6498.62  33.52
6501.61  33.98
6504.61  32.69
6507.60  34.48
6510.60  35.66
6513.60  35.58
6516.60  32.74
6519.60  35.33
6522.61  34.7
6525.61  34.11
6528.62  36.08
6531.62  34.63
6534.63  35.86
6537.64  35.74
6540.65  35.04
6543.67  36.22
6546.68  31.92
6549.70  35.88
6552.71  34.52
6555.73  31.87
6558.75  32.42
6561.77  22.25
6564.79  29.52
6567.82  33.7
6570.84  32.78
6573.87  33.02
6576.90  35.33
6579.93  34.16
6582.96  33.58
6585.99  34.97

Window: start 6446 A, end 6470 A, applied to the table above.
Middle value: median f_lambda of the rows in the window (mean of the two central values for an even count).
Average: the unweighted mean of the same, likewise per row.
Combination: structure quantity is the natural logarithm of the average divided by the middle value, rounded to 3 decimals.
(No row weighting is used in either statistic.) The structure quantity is 0.005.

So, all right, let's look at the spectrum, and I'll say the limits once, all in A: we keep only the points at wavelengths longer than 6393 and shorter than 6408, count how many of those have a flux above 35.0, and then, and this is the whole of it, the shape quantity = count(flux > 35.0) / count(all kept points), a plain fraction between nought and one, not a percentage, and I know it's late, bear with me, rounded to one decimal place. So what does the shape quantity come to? 0.4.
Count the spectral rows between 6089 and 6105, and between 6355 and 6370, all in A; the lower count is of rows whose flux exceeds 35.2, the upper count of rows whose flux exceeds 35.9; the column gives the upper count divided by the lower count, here 1.00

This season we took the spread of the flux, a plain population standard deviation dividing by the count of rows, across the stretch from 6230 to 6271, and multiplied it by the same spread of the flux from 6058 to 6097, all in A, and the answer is 1.3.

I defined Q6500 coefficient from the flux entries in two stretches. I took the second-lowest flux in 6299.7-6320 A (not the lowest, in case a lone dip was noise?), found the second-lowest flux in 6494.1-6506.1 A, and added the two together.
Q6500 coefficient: 66.7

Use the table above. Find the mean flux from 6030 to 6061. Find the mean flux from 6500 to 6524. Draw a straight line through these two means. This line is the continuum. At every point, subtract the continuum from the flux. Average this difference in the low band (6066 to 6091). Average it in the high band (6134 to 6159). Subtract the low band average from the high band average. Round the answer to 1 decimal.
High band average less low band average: 0.3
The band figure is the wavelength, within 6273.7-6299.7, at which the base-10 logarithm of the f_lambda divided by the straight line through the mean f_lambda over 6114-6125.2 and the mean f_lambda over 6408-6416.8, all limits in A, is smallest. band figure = 6292.47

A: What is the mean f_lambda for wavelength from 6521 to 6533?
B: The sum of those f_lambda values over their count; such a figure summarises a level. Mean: 34.9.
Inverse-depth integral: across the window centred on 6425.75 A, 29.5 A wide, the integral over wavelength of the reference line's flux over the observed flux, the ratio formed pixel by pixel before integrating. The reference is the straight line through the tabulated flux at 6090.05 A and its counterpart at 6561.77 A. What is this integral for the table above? 22.6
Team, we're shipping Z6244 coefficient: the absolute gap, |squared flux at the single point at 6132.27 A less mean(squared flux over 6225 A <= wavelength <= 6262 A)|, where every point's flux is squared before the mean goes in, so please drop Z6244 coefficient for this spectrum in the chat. 175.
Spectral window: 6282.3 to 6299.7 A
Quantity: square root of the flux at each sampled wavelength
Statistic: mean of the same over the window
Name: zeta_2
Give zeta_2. 6.01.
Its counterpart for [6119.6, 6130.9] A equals 6.03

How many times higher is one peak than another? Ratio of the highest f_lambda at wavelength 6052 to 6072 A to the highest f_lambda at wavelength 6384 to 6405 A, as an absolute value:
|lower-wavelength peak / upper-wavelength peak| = 1.06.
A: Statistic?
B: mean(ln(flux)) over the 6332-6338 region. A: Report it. 3.58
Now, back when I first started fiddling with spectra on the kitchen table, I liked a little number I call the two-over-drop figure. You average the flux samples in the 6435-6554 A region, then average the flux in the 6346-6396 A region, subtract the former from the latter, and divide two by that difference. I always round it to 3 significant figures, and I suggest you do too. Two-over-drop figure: 1.32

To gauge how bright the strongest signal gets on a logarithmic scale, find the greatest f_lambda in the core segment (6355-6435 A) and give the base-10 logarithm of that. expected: 1.58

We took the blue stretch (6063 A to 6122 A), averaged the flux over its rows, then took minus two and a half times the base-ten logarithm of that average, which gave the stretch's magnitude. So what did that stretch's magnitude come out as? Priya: -3.914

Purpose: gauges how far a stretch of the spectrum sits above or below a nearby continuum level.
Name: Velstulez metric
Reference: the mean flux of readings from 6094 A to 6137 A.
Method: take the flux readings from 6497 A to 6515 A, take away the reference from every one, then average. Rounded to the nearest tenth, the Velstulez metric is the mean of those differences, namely -2.0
